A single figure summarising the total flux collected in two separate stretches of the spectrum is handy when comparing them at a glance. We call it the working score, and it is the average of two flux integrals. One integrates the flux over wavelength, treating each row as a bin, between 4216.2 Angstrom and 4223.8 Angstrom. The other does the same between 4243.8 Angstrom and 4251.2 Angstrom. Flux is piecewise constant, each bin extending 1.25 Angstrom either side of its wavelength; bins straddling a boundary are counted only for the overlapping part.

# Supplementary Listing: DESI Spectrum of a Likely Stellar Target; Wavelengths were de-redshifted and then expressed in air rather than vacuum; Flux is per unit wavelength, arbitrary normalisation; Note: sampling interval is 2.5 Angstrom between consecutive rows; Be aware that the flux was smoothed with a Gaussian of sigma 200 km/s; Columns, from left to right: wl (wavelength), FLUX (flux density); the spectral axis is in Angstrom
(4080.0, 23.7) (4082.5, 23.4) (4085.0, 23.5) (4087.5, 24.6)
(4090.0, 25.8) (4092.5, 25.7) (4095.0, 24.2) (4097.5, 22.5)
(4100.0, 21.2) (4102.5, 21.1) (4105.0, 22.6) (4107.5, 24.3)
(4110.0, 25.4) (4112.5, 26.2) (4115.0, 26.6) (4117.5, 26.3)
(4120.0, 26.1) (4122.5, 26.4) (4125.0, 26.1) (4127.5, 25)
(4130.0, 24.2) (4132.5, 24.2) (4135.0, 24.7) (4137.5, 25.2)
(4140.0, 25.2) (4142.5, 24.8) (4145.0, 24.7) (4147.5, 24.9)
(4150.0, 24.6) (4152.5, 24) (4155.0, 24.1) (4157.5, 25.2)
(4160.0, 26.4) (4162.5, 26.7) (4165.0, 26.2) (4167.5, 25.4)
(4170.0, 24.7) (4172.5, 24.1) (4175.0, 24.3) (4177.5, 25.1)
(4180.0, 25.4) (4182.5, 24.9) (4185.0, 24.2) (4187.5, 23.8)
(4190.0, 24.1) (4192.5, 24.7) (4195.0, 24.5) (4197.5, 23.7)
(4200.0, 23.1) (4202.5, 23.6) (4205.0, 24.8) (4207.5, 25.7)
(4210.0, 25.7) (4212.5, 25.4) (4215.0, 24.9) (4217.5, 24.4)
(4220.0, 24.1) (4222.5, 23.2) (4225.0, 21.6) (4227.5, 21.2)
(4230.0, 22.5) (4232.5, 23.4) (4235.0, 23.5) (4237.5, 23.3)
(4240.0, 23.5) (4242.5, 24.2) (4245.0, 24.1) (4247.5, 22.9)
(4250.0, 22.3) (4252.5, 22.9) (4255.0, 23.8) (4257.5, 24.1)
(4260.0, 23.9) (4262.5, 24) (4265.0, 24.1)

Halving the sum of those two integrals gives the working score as 176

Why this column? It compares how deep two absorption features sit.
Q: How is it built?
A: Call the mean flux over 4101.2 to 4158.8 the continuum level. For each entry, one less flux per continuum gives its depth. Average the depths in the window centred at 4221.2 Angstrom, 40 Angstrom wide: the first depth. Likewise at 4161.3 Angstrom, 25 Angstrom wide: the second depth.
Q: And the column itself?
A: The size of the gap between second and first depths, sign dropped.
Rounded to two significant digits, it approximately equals 0.054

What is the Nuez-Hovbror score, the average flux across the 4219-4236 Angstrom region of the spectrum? 22.8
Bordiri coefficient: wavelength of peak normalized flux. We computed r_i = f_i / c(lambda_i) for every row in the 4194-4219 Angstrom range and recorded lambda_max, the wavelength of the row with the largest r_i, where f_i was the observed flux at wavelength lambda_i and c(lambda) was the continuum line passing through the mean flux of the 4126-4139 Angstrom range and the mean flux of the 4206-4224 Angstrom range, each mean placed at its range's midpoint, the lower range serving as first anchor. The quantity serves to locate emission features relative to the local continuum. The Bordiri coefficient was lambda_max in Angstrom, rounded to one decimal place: 4207.5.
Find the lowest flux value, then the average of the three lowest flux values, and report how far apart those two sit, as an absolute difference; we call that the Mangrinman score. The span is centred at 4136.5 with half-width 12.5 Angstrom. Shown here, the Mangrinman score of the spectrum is 0.2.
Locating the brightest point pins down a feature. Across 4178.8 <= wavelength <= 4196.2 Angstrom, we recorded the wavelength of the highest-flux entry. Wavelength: 4180.0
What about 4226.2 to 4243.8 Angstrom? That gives 4242.5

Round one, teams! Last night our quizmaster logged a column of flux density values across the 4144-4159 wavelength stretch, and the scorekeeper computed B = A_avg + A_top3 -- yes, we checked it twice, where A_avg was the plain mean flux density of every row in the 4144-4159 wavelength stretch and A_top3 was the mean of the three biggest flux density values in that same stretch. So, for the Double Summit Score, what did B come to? 49.5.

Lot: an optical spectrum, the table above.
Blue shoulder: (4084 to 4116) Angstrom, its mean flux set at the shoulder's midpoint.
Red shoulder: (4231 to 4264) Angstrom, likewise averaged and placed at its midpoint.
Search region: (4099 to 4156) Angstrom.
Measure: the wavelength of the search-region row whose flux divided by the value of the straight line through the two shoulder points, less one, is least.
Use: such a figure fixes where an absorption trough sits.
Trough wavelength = 4102.5 Angstrom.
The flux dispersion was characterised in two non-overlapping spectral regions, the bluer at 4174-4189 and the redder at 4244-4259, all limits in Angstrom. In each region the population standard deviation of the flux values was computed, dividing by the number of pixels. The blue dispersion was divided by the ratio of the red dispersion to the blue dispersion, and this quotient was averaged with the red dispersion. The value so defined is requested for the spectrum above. 0.57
